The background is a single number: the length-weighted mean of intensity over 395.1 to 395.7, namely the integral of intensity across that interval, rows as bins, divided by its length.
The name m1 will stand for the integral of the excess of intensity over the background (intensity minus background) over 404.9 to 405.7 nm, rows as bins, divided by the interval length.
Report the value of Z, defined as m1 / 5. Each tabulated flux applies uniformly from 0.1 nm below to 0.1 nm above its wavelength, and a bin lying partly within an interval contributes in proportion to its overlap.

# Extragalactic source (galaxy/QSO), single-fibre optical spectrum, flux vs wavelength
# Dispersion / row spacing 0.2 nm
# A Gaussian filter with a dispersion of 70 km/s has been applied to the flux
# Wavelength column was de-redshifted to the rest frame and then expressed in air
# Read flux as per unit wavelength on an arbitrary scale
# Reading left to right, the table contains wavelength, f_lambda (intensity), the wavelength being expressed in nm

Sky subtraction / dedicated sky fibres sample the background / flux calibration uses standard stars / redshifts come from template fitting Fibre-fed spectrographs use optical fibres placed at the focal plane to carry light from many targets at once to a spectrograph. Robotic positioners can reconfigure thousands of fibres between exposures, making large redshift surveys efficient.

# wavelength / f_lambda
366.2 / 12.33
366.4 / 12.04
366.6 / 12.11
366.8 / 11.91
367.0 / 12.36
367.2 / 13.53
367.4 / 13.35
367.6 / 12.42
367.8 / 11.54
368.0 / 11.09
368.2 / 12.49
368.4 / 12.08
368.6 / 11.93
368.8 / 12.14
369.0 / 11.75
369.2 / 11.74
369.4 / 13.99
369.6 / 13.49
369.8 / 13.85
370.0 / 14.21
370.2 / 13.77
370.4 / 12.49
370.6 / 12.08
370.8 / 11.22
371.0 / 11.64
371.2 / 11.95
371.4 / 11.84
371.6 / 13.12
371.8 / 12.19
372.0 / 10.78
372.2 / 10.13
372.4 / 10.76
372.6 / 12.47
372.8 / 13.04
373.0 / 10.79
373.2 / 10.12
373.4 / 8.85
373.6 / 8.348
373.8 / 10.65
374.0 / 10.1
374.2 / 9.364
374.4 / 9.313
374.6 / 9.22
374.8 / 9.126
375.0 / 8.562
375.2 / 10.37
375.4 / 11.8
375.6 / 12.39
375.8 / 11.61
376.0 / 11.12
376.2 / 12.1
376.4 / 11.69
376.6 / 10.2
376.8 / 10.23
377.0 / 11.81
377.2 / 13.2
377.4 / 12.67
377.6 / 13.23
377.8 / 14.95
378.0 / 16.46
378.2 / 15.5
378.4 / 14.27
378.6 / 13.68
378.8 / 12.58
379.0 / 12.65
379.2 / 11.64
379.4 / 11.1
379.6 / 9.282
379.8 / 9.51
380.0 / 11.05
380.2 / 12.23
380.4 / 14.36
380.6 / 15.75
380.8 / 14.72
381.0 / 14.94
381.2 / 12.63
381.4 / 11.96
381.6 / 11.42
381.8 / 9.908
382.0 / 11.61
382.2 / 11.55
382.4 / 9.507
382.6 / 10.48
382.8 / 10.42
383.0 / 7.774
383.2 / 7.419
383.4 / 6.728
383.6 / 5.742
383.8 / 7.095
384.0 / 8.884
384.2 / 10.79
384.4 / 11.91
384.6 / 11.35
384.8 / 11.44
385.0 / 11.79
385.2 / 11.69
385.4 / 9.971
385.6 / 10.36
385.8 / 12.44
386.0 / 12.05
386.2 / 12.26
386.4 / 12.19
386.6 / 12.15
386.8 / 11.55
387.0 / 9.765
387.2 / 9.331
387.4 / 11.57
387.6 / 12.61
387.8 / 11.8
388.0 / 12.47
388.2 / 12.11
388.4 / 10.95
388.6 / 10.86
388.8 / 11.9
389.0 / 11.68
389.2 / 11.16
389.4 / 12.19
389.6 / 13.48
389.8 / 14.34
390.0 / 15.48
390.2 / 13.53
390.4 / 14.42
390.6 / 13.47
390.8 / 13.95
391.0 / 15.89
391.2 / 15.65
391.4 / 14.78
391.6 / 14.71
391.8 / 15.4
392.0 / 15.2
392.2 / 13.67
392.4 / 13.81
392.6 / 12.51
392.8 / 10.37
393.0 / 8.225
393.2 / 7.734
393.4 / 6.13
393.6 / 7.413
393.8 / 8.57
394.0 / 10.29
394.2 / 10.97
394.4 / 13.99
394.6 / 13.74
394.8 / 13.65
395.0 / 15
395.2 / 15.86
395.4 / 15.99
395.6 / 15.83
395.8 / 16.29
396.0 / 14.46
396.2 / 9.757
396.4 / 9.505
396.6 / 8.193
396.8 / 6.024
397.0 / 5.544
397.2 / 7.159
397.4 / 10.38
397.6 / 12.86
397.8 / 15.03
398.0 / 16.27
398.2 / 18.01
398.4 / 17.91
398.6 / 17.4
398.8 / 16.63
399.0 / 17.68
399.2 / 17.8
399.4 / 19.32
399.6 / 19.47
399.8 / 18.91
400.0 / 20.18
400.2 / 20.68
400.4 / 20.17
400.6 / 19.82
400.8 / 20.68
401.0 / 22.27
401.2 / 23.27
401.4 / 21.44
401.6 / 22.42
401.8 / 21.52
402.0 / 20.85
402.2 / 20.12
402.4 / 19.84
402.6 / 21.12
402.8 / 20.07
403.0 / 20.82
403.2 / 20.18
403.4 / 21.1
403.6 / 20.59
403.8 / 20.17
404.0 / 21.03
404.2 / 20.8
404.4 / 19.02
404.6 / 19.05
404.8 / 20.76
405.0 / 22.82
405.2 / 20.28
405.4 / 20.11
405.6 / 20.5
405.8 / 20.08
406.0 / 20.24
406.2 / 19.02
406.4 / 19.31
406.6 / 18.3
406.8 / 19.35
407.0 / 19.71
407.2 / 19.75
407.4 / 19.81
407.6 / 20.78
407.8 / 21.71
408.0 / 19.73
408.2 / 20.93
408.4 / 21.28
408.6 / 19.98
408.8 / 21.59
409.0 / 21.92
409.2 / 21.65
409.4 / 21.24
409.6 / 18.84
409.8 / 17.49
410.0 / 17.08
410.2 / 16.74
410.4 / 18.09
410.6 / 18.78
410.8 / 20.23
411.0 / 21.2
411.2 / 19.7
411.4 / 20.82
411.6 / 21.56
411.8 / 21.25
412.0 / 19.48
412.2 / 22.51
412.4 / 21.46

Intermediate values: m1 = 5.0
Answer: 1.0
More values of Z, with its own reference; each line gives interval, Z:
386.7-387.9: -1.0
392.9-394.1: -1.6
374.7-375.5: -1.2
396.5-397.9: -1.3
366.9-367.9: -0.7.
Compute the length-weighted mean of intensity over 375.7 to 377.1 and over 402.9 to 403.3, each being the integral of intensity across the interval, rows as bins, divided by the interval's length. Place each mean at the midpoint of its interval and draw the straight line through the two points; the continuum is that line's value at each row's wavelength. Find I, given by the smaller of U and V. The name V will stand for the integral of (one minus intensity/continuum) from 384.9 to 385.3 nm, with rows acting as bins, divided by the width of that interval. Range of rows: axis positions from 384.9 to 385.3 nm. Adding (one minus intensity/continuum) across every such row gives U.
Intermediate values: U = 0.35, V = 0.18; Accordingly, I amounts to 0.18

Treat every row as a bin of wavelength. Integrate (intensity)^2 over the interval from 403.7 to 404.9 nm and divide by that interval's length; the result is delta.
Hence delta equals 406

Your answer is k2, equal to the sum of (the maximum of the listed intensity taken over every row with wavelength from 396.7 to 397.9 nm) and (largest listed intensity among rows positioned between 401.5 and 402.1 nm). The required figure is 37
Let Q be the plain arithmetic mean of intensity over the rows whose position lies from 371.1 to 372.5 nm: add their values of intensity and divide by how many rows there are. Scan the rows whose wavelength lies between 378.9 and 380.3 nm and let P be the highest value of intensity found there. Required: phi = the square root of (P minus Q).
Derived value 1.1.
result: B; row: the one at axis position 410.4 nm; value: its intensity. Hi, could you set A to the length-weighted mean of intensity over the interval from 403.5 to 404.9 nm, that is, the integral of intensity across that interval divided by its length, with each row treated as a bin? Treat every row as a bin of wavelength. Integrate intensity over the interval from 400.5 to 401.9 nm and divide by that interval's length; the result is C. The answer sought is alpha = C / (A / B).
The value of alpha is 19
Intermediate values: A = 20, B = 18.09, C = 22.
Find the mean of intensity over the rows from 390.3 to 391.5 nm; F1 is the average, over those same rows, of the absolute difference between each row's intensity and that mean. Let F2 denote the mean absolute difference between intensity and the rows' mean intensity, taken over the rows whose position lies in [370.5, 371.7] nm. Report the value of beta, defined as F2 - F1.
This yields -0.33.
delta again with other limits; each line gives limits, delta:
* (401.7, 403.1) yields 426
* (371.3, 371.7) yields 156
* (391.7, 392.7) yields 200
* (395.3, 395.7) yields 253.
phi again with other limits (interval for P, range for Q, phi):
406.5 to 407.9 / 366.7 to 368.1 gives 3.1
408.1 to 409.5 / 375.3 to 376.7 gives 3.2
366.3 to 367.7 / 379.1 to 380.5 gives 1.5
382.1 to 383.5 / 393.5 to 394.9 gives 0.6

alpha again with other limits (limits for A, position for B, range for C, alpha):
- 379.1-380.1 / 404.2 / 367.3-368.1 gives 24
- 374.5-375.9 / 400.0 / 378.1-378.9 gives 27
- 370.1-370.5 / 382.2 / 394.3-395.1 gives 12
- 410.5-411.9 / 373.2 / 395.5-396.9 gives 6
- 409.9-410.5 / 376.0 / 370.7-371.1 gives 7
